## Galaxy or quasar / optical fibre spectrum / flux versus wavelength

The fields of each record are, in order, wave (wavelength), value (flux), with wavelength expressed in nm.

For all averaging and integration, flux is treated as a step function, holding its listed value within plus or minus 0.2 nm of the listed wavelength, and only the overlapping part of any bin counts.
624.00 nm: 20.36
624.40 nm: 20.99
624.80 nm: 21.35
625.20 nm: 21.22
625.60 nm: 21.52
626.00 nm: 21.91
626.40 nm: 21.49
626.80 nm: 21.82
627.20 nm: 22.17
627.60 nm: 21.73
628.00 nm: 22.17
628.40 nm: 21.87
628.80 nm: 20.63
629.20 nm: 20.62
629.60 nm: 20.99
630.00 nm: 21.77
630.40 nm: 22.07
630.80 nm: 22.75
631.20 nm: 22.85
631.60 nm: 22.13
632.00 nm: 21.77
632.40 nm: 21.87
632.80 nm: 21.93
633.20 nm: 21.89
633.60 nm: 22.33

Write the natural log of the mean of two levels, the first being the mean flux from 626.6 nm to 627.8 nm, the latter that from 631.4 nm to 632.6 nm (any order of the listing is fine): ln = 3.09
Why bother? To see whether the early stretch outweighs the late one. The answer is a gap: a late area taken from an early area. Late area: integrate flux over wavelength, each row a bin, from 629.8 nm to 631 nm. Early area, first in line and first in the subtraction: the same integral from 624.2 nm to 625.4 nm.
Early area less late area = -1.2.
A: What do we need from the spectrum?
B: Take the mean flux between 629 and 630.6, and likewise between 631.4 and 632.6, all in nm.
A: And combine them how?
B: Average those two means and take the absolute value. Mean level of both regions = 21.6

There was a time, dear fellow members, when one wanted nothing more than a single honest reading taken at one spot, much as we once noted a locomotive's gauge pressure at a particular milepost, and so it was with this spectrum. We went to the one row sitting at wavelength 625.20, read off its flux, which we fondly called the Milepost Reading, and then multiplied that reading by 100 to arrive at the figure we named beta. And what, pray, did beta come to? 2122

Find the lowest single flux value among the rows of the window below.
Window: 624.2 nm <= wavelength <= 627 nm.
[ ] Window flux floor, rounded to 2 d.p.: 20.99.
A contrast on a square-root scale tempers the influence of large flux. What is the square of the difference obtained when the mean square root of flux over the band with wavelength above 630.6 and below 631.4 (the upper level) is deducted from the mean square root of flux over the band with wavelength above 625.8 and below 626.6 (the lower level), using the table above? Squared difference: 0.014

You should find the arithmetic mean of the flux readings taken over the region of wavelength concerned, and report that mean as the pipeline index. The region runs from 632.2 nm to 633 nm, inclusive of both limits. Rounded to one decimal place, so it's 21.9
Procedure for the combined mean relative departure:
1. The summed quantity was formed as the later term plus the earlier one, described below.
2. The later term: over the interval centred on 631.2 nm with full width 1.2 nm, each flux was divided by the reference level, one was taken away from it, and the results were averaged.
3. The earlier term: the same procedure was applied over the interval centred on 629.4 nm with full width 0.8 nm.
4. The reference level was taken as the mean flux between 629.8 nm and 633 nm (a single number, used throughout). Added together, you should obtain -0.04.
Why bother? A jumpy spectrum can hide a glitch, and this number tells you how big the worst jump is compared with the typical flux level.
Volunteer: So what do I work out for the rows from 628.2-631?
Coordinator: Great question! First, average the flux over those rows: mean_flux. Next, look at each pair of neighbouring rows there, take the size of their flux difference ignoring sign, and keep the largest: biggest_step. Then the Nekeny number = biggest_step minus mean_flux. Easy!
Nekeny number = -20.3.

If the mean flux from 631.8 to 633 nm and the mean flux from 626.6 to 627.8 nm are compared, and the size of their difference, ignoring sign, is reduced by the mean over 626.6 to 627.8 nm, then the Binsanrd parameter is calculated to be -21.9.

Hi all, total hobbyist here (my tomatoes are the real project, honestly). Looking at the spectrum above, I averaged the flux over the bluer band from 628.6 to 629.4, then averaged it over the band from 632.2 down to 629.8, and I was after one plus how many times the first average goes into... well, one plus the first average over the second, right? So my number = 1.93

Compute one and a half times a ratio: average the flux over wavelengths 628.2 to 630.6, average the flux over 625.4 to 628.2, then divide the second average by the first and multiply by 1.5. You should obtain 1.54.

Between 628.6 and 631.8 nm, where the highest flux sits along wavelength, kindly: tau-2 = 631.20 nm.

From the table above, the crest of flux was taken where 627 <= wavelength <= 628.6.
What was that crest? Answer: 22.17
